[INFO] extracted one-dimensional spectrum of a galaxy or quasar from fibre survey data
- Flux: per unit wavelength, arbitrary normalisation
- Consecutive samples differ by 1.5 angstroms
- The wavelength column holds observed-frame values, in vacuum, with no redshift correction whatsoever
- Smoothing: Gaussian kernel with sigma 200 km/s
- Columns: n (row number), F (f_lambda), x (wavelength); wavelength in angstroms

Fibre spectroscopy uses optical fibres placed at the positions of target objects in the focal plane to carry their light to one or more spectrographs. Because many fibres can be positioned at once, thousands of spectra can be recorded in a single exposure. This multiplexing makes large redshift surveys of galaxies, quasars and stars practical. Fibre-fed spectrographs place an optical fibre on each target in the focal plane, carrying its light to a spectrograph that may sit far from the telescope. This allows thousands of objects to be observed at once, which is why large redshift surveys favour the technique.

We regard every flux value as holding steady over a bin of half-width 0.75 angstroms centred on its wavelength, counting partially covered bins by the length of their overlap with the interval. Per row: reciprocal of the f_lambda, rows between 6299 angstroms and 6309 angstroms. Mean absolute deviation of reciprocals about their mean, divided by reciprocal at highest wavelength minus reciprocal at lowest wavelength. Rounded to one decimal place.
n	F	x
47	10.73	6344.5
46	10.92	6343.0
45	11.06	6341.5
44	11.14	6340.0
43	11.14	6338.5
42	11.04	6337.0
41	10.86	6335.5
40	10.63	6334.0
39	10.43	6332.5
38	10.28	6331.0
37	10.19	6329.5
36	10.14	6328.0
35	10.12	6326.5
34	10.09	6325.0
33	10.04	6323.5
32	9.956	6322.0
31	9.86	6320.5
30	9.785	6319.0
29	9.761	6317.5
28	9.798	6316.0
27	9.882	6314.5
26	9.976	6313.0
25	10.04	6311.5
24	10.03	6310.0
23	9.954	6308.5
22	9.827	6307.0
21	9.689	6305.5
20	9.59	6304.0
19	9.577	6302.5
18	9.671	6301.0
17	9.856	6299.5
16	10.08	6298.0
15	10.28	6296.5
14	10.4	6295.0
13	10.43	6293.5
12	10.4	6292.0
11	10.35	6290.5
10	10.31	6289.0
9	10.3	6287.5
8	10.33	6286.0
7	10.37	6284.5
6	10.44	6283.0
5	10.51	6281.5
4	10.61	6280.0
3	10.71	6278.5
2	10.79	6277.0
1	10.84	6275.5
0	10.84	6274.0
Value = -1.3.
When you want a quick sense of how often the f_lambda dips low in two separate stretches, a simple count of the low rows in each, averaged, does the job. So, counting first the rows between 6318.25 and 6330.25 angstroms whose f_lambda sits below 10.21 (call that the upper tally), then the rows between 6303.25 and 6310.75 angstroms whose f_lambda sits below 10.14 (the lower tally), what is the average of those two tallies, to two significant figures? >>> 6.5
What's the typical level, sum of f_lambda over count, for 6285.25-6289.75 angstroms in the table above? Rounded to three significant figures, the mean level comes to 10.3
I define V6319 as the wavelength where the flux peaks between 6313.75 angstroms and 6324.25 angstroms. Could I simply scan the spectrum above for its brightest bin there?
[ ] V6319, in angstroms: 6323.5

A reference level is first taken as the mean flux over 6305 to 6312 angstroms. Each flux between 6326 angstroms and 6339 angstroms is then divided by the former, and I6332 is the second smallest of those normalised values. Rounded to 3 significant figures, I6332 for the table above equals 1.02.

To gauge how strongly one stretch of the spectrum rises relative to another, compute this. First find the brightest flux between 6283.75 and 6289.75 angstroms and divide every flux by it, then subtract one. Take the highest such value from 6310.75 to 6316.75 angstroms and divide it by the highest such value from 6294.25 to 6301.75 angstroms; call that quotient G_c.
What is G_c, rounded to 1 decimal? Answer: -11.0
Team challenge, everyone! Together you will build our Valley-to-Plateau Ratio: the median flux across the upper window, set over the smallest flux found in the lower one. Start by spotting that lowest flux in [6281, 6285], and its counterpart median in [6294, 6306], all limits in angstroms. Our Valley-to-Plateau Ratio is 0.94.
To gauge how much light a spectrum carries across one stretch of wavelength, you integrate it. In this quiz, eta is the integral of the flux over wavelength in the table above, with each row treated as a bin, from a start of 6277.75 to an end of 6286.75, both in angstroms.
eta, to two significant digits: 94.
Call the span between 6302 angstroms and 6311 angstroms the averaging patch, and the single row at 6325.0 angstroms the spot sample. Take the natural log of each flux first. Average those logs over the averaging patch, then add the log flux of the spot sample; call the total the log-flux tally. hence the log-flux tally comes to 4.59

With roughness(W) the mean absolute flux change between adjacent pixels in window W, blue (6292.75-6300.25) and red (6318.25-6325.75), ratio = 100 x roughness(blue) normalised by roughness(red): 188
